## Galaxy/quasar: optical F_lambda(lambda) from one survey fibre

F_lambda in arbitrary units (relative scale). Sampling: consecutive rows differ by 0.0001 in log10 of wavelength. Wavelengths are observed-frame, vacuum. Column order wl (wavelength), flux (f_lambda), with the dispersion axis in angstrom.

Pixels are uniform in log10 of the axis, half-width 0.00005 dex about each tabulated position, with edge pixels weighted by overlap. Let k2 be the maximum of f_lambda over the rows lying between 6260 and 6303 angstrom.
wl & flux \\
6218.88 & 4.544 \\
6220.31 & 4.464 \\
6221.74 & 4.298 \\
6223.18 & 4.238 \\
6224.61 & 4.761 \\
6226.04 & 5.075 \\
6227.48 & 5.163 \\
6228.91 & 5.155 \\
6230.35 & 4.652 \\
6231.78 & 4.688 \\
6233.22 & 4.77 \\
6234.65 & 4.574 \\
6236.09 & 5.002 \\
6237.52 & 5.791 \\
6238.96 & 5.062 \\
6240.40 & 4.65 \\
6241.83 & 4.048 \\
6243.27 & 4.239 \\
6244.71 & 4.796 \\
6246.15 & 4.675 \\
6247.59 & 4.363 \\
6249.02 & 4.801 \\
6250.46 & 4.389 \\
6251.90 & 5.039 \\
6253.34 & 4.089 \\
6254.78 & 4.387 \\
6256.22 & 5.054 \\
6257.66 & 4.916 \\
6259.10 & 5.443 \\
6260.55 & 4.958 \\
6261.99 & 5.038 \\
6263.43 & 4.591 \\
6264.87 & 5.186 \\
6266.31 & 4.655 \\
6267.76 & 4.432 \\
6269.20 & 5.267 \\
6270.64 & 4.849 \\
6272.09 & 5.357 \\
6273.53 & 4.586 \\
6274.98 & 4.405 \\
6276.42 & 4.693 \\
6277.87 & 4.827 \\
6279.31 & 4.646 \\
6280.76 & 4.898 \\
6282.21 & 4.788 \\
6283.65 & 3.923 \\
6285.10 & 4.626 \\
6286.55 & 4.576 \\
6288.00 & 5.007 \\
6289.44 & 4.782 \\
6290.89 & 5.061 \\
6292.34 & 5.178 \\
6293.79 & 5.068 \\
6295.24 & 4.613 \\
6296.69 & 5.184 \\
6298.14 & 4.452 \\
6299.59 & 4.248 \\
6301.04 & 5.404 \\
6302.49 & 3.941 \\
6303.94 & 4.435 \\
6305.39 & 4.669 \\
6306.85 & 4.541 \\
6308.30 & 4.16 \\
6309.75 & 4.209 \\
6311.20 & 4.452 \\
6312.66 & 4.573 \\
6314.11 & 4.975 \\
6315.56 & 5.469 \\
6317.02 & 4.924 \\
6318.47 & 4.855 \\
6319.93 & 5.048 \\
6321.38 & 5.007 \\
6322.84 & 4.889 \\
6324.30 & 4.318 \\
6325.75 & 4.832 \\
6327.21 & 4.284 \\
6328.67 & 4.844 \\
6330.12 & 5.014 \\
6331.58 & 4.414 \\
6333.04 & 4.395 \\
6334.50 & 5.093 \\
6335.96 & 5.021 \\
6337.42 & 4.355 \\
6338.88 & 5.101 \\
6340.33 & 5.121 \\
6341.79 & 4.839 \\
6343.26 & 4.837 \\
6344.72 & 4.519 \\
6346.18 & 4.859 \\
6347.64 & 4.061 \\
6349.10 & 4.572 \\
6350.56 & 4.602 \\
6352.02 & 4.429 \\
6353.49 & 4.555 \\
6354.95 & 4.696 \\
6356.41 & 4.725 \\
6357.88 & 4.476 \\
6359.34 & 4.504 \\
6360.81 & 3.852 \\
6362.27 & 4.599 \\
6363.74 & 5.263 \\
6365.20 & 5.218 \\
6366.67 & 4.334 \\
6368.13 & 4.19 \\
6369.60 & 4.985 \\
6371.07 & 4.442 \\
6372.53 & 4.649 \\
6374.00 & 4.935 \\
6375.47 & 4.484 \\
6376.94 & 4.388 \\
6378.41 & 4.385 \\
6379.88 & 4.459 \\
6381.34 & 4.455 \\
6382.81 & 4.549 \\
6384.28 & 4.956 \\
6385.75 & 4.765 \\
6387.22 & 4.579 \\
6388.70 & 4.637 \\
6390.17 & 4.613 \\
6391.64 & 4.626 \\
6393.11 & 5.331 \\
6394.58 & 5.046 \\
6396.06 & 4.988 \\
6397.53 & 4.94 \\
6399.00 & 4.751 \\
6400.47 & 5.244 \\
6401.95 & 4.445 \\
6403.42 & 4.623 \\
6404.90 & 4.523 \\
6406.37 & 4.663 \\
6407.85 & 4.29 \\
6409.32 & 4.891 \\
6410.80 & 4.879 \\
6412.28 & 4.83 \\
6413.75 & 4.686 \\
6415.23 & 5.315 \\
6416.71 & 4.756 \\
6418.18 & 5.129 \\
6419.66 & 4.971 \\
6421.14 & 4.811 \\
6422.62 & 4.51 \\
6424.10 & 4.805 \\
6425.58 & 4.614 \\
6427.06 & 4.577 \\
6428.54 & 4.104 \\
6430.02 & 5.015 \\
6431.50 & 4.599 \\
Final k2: 5.404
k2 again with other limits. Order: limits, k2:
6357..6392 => 5.263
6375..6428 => 5.331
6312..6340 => 5.469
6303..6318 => 5.469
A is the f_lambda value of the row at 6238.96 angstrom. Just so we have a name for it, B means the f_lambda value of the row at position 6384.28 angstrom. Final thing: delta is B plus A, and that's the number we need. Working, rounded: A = 5.062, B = 4.956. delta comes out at 10.0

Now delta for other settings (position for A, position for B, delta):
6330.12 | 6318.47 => 9.9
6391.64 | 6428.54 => 8.7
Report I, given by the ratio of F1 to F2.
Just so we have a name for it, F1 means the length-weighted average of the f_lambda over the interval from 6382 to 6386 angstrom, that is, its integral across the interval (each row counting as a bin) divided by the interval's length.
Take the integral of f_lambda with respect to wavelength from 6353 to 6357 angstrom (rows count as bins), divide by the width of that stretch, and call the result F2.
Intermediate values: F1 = 4.75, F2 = 4.7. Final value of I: 1.02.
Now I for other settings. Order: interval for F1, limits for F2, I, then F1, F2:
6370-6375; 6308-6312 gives 1.09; 4.69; 4.3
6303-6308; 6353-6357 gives 0.96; 4.49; 4.7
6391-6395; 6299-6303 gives 1.10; 5.01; 4.6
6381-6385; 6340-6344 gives 0.95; 4.67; 4.9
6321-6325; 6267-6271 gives 0.97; 4.71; 4.8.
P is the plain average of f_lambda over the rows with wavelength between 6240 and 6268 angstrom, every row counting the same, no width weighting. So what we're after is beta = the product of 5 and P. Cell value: 23.4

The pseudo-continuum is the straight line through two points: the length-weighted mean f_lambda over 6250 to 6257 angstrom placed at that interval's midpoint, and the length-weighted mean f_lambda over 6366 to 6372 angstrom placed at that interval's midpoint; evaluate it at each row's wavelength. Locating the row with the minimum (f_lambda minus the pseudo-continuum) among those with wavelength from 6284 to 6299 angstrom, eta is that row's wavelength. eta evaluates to 6298.14 angstrom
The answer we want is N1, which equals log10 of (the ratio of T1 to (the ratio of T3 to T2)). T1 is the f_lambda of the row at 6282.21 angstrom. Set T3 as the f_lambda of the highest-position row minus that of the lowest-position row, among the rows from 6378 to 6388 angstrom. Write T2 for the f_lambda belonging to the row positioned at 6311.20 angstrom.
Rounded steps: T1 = 4.788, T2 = 4.452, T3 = 0.19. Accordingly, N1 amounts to 2.04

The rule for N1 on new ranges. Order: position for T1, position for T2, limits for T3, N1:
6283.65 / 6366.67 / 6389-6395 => 1.59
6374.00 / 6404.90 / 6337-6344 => 1.67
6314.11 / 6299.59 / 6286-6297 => 1.54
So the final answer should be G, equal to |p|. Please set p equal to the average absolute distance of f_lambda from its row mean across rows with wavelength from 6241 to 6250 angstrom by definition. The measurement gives 0.27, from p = 0.270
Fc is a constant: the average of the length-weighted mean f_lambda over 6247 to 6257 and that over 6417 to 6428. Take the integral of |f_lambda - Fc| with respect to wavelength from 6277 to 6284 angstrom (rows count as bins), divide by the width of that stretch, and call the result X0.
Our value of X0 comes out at 0.22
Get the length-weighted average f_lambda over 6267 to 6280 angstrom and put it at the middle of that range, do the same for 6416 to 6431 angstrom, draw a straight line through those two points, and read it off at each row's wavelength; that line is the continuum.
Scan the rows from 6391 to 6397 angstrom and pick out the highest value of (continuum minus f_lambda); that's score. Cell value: 0.11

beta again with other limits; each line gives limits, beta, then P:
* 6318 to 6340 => 23.8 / 4.76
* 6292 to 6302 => 24.4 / 4.88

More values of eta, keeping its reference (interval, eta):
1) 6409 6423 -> 6422.62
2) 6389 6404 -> 6401.95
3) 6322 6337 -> 6327.21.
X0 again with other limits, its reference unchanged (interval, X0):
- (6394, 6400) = 0.26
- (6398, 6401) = 0.30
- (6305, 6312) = 0.28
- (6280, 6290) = 0.24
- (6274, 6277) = 0.15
